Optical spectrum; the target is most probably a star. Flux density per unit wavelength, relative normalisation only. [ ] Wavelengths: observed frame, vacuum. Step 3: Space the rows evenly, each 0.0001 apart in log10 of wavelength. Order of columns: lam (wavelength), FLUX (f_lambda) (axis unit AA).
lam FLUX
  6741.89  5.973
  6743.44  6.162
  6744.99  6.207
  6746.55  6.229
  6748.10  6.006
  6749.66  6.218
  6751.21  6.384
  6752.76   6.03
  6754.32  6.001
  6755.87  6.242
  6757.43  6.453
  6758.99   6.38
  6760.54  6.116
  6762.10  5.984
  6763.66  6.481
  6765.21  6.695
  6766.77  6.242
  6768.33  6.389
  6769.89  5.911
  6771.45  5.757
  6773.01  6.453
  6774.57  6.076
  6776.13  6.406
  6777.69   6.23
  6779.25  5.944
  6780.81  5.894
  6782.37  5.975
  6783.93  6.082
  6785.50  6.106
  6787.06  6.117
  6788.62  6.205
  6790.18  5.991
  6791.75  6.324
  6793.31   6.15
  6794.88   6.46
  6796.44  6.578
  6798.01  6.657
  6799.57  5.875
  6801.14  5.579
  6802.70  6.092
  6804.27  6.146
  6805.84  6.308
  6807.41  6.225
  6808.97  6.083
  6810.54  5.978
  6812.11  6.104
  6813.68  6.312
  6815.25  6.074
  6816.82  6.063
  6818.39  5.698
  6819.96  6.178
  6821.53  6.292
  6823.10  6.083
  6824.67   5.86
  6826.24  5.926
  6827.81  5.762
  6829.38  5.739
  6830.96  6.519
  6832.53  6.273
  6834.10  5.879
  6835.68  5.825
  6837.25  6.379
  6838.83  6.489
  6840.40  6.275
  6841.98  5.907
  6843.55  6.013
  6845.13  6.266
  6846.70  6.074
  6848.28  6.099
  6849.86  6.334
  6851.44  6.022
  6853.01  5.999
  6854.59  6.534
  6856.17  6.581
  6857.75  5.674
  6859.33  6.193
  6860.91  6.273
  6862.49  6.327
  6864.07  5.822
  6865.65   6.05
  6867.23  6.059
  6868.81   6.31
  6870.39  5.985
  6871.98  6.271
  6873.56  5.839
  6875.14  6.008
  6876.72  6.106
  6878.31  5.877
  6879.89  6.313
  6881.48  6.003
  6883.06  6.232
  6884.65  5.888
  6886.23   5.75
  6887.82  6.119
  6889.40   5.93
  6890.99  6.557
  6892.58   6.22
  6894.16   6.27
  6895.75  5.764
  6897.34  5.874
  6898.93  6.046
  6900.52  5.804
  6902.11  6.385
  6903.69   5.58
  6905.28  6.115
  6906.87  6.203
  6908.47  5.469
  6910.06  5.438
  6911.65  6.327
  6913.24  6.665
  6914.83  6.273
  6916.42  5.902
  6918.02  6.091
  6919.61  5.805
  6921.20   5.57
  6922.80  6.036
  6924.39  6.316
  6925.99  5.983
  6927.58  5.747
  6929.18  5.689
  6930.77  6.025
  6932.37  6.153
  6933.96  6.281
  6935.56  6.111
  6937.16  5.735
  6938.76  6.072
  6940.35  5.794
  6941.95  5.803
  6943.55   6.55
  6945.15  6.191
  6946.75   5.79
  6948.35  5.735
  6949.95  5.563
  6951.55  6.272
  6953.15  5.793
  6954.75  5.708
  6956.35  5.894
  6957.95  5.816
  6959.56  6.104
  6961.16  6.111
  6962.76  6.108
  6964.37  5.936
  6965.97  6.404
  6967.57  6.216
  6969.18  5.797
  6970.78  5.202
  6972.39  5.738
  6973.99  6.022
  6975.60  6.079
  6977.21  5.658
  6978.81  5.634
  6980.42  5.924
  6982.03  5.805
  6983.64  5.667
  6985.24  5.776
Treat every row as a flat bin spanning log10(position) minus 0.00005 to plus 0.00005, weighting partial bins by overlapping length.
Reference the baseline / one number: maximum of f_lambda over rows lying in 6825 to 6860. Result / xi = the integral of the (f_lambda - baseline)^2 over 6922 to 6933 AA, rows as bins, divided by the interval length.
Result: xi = 0.39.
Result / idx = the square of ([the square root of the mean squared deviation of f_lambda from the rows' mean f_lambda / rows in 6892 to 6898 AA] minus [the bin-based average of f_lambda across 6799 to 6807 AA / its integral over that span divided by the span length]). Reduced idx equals 33.5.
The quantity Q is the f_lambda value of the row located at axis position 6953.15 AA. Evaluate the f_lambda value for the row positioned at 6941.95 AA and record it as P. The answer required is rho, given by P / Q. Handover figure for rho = 1.00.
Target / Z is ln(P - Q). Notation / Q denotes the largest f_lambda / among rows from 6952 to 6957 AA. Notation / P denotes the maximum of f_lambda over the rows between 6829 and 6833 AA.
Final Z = -0.5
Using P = 6.519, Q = 5.894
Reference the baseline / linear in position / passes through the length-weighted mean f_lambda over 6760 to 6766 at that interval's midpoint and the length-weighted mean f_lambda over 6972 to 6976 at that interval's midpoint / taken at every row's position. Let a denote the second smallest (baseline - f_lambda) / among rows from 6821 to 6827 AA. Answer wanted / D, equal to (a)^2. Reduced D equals 0.019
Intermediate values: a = 0.14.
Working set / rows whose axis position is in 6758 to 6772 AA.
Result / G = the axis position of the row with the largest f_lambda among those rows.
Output 6765.21 AA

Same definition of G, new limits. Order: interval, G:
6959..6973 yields 6965.97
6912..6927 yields 6913.24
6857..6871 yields 6862.49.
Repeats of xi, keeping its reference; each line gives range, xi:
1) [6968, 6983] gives 0.72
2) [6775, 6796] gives 0.22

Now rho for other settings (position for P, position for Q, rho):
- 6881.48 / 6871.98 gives 0.96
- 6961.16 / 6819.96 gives 0.99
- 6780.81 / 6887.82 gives 0.96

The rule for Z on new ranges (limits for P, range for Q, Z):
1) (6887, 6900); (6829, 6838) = -3.3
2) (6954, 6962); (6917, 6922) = -3.9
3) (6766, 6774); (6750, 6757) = -2.7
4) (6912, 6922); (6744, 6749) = -0.8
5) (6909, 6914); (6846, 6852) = -1.1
